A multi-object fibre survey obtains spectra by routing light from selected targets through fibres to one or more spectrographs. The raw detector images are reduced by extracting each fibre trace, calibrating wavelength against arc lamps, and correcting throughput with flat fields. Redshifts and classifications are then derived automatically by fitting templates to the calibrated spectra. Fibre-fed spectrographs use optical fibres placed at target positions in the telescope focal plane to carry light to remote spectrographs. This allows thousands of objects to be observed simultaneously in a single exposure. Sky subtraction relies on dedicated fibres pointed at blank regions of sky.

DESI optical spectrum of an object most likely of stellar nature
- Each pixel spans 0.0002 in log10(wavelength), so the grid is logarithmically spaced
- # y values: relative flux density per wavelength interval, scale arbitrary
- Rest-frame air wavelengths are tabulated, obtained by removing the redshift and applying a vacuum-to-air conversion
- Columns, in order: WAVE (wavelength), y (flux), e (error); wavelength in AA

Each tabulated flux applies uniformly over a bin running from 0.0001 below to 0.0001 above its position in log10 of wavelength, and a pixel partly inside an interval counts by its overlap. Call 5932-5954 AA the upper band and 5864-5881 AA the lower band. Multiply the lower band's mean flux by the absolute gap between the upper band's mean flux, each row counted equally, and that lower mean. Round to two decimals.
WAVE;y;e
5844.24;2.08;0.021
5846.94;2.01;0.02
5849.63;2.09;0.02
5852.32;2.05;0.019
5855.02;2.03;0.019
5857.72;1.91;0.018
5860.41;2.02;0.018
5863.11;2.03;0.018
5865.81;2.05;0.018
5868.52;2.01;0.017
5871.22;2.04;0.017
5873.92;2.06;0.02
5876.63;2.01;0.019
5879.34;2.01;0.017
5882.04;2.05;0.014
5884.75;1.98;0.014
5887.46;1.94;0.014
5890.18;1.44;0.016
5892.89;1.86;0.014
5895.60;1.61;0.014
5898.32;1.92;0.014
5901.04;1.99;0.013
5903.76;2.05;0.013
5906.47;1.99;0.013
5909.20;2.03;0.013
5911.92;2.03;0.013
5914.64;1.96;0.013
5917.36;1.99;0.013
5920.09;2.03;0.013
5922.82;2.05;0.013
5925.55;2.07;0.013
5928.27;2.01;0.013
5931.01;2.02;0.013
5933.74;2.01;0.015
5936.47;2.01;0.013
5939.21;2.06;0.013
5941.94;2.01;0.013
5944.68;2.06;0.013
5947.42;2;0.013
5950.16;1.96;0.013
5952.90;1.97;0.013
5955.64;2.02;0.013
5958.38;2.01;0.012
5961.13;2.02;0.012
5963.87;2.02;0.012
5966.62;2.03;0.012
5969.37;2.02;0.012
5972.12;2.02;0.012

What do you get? 0.04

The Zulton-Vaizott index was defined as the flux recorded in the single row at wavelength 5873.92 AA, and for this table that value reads 2.06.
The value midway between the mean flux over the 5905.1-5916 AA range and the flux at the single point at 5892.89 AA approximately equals 1.93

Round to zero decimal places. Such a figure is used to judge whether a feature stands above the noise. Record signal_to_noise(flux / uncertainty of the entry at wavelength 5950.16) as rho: 151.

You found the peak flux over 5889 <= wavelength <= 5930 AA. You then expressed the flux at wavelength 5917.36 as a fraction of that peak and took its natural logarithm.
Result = -0.039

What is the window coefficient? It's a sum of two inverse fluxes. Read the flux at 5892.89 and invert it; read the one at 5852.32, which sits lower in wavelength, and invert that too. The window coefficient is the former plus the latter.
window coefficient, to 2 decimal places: 1.03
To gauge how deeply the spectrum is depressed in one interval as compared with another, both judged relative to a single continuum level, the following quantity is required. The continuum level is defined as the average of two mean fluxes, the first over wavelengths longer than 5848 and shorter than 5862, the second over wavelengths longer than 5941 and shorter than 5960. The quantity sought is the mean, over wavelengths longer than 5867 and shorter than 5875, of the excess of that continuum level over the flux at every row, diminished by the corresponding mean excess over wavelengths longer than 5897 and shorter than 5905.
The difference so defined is -0.050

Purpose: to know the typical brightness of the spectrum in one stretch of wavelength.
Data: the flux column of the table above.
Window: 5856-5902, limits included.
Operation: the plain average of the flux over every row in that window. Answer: 1.94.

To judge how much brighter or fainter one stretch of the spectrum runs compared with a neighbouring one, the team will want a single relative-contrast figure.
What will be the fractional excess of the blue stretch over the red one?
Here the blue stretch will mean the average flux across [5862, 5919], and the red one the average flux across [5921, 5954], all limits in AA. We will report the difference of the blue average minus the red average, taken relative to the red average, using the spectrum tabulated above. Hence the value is -0.032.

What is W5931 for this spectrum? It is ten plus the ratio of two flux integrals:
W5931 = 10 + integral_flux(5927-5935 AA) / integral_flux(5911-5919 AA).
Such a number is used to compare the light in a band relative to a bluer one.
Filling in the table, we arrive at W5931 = 11.0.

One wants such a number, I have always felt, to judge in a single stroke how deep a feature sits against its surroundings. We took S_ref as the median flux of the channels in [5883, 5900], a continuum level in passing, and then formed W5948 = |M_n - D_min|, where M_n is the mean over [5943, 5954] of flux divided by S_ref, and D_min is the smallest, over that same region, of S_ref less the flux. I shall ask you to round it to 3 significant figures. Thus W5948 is 1.23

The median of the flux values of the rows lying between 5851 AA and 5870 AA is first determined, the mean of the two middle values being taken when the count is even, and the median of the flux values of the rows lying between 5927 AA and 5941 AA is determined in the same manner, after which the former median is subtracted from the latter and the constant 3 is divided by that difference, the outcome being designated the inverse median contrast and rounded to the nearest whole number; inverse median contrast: -150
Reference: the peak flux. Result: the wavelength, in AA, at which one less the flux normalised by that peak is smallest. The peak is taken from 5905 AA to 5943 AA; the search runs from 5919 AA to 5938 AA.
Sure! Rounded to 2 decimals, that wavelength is 5925.55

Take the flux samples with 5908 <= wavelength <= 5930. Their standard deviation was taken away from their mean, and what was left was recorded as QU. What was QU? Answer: 1.99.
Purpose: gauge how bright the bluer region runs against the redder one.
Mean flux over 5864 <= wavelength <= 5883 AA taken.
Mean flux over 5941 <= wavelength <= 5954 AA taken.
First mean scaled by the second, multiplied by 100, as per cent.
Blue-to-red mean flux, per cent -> 101.6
